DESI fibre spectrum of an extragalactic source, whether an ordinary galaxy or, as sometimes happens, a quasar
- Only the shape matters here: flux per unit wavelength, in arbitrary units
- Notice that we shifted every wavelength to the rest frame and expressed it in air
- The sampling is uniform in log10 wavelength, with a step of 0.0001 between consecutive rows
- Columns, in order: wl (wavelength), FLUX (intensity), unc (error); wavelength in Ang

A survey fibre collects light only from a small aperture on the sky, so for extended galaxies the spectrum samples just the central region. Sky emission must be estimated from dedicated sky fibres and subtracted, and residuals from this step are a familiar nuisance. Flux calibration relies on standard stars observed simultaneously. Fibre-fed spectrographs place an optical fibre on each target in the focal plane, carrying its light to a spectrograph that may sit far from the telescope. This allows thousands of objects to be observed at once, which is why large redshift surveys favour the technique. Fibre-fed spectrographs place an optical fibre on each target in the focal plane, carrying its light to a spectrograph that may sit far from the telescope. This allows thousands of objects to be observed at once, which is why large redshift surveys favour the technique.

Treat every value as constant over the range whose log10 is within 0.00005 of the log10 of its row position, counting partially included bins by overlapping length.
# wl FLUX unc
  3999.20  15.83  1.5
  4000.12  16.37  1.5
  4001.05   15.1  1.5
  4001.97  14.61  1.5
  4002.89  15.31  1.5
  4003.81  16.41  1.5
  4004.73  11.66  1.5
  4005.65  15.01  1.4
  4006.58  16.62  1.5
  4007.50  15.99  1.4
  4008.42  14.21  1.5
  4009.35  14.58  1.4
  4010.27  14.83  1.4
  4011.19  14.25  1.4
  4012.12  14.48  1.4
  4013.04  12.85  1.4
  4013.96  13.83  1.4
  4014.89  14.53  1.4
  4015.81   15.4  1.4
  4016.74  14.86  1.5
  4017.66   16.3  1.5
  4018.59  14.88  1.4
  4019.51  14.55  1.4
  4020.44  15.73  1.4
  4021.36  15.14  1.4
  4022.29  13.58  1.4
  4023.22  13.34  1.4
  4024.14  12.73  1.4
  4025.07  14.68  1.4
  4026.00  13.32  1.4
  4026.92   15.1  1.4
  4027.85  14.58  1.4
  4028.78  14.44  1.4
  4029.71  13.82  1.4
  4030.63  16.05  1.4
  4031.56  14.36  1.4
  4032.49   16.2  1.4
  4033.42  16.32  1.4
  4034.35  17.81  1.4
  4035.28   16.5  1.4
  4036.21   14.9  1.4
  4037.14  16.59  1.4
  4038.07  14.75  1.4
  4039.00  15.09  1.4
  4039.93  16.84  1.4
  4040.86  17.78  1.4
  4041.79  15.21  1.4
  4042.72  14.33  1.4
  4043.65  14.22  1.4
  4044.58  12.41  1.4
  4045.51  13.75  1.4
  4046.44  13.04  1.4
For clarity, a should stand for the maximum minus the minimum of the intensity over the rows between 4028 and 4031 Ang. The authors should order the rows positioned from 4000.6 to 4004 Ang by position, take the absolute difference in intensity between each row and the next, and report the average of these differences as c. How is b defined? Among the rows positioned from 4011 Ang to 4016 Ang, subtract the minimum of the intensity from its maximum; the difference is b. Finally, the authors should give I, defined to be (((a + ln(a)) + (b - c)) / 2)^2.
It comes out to 5.8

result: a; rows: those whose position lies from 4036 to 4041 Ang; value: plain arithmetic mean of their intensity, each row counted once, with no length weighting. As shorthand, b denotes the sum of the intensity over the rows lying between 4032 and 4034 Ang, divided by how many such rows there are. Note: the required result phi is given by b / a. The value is 1.02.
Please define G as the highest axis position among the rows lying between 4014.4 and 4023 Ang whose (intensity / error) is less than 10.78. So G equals 4022.29 Ang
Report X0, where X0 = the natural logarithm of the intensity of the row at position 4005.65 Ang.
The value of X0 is 2.71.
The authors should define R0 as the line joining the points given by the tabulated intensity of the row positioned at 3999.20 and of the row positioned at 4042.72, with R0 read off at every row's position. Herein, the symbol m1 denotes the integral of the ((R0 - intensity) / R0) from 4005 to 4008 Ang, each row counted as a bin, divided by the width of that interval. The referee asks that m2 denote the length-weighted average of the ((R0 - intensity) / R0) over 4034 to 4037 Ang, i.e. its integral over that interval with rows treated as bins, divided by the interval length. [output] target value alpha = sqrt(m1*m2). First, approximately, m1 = 0.00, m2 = -0.12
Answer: 0.01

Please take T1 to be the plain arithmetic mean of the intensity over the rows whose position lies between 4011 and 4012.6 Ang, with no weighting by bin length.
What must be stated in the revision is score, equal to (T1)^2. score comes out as 206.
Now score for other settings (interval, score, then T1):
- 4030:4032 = 231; 15.2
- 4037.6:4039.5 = 223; 14.9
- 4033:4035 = 291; 17.1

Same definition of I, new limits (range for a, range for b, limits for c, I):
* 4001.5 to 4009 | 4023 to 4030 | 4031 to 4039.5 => 14.6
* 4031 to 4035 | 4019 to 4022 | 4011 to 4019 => 6.0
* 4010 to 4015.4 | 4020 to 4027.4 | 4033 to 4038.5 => 4.2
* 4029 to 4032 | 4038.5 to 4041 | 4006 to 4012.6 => 6.5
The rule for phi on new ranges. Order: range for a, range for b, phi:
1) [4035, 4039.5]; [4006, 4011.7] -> 0.97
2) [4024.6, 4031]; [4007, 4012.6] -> 1.01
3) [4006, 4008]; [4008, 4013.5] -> 0.87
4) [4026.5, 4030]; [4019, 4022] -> 1.05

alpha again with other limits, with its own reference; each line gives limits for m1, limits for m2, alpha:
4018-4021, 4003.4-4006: 0.01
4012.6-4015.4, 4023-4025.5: 0.10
